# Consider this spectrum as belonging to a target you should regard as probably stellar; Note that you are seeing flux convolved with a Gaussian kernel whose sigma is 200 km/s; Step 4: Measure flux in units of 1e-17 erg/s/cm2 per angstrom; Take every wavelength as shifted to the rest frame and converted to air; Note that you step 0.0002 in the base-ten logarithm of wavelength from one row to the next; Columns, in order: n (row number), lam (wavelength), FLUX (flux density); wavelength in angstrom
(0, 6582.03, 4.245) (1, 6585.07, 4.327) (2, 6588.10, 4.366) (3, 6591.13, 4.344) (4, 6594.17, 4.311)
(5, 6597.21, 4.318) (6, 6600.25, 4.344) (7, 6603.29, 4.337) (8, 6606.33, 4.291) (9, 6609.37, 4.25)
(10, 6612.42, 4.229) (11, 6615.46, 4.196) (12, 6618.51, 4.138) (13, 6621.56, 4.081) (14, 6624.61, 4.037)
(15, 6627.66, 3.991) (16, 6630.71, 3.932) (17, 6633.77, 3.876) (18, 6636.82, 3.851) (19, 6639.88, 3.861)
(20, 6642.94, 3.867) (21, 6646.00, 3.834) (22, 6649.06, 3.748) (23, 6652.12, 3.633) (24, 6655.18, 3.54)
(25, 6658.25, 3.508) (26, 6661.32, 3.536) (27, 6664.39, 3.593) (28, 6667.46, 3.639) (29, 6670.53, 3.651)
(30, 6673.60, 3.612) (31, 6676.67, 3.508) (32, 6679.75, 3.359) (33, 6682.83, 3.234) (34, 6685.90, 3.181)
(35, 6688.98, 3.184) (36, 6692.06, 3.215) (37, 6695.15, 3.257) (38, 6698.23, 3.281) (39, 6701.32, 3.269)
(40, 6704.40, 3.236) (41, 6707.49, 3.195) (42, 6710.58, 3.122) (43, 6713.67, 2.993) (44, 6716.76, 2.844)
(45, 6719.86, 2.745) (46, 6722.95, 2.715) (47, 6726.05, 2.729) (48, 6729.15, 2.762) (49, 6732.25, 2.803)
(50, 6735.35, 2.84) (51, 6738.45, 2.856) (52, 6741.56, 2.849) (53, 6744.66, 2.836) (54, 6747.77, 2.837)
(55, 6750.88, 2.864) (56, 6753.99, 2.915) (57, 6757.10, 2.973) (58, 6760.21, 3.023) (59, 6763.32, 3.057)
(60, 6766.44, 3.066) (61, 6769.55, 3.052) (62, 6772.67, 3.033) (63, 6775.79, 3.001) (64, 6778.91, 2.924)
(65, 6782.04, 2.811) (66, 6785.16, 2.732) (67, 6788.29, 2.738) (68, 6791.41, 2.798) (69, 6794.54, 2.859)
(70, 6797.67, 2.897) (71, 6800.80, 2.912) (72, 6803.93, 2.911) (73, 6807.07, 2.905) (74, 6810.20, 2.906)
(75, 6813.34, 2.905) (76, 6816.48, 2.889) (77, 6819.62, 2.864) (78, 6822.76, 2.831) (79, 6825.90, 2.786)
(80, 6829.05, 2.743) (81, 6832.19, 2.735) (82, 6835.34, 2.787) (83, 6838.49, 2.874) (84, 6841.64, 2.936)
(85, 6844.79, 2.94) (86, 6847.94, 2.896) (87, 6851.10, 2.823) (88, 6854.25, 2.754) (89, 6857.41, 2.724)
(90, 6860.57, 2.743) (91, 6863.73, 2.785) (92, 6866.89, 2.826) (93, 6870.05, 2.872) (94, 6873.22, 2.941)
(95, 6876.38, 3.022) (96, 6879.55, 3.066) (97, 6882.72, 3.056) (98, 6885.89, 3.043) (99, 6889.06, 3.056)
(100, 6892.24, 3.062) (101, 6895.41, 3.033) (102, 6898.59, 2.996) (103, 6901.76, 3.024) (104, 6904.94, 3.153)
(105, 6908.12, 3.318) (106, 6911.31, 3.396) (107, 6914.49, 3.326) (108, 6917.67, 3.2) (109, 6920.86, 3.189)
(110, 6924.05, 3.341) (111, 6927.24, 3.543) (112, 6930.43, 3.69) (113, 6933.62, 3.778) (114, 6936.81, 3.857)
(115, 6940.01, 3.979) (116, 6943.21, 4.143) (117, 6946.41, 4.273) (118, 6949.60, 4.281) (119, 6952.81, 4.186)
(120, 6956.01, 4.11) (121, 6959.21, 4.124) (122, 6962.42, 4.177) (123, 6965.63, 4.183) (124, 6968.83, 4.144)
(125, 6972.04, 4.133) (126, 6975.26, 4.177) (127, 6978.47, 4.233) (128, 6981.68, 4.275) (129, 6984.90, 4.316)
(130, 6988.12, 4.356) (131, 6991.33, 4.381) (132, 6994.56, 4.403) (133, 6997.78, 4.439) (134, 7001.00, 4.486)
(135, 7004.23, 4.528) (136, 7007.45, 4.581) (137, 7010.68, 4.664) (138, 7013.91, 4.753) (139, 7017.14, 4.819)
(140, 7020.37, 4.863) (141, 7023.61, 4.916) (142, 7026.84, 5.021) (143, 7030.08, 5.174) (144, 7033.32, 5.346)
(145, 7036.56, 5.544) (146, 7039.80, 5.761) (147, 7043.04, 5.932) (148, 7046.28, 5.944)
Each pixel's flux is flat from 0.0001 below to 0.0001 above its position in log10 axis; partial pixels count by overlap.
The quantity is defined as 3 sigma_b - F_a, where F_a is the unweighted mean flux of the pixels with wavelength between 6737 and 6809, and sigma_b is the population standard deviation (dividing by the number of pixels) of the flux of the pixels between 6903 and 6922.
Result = -2.64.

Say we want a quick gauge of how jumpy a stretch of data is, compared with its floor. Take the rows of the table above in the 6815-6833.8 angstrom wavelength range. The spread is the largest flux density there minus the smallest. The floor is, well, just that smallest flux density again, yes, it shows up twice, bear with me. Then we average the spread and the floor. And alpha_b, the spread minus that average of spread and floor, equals -1.29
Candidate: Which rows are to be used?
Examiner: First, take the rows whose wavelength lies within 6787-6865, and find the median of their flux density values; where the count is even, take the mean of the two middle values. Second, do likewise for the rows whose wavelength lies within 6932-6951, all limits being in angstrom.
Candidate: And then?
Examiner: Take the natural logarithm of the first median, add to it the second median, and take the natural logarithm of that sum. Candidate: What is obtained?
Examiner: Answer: 1.63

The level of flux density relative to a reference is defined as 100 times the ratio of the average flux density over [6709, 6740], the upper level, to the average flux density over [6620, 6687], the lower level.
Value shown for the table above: 77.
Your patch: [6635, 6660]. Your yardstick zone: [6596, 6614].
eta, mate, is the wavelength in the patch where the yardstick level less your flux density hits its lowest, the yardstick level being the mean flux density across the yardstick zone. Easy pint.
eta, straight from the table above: 6642.94 angstrom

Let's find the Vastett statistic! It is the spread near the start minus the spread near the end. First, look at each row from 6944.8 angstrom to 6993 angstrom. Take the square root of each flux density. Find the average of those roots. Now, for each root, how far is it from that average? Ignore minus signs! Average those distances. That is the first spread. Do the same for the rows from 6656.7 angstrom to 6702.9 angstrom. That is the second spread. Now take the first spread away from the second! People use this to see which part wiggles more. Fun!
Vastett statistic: 0.03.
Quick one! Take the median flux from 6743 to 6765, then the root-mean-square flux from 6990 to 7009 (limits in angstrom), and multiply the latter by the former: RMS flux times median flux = 13.0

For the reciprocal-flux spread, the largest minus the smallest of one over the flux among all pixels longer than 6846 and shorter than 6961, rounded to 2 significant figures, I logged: 0.13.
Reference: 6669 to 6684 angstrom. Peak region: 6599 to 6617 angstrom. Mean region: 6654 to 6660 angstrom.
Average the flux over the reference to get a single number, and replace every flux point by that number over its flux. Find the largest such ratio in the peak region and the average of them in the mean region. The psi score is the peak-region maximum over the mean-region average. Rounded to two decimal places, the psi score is 0.84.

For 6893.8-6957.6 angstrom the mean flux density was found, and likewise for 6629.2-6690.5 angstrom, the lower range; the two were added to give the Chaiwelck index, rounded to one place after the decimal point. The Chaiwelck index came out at 7.2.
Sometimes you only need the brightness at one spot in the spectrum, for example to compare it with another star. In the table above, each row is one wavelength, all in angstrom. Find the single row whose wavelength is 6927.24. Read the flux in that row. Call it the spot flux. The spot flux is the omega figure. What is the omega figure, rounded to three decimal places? 3.543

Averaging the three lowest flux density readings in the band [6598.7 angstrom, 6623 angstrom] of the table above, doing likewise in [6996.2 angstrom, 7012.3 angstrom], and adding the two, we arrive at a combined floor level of 8.6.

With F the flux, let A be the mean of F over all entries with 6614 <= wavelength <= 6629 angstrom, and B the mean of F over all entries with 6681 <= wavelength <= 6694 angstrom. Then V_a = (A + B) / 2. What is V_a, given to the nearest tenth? 3.6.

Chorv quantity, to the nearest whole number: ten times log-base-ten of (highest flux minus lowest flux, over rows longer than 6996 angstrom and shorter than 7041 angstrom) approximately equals 1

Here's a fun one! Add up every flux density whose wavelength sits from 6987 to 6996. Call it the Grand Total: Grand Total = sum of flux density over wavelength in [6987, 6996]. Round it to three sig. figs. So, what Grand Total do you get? 13.1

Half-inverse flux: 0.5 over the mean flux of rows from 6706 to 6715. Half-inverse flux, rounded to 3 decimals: 0.161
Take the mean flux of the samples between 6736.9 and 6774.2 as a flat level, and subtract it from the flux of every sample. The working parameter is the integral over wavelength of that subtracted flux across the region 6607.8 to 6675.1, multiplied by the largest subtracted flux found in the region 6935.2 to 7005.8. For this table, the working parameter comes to 96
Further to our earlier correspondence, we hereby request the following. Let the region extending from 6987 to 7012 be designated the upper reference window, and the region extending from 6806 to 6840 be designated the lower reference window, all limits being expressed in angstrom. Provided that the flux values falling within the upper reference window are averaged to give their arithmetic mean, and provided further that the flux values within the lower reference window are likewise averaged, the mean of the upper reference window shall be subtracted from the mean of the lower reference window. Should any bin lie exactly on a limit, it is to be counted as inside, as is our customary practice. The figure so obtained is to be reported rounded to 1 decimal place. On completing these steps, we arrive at -1.6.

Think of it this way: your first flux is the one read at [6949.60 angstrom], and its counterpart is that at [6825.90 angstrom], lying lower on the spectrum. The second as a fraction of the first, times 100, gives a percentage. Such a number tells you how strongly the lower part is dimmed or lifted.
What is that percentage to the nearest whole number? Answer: 65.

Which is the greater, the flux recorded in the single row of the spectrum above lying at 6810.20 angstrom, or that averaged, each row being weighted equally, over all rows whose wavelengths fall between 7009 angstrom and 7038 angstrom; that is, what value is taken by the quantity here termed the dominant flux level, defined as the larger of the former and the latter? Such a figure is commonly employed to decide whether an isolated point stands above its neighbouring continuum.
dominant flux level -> 5.01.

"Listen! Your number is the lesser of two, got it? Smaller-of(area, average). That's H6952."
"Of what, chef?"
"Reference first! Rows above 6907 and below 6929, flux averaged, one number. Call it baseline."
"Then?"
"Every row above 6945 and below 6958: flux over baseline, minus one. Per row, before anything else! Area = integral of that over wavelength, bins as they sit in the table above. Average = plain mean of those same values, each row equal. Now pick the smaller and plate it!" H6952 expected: 0.3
